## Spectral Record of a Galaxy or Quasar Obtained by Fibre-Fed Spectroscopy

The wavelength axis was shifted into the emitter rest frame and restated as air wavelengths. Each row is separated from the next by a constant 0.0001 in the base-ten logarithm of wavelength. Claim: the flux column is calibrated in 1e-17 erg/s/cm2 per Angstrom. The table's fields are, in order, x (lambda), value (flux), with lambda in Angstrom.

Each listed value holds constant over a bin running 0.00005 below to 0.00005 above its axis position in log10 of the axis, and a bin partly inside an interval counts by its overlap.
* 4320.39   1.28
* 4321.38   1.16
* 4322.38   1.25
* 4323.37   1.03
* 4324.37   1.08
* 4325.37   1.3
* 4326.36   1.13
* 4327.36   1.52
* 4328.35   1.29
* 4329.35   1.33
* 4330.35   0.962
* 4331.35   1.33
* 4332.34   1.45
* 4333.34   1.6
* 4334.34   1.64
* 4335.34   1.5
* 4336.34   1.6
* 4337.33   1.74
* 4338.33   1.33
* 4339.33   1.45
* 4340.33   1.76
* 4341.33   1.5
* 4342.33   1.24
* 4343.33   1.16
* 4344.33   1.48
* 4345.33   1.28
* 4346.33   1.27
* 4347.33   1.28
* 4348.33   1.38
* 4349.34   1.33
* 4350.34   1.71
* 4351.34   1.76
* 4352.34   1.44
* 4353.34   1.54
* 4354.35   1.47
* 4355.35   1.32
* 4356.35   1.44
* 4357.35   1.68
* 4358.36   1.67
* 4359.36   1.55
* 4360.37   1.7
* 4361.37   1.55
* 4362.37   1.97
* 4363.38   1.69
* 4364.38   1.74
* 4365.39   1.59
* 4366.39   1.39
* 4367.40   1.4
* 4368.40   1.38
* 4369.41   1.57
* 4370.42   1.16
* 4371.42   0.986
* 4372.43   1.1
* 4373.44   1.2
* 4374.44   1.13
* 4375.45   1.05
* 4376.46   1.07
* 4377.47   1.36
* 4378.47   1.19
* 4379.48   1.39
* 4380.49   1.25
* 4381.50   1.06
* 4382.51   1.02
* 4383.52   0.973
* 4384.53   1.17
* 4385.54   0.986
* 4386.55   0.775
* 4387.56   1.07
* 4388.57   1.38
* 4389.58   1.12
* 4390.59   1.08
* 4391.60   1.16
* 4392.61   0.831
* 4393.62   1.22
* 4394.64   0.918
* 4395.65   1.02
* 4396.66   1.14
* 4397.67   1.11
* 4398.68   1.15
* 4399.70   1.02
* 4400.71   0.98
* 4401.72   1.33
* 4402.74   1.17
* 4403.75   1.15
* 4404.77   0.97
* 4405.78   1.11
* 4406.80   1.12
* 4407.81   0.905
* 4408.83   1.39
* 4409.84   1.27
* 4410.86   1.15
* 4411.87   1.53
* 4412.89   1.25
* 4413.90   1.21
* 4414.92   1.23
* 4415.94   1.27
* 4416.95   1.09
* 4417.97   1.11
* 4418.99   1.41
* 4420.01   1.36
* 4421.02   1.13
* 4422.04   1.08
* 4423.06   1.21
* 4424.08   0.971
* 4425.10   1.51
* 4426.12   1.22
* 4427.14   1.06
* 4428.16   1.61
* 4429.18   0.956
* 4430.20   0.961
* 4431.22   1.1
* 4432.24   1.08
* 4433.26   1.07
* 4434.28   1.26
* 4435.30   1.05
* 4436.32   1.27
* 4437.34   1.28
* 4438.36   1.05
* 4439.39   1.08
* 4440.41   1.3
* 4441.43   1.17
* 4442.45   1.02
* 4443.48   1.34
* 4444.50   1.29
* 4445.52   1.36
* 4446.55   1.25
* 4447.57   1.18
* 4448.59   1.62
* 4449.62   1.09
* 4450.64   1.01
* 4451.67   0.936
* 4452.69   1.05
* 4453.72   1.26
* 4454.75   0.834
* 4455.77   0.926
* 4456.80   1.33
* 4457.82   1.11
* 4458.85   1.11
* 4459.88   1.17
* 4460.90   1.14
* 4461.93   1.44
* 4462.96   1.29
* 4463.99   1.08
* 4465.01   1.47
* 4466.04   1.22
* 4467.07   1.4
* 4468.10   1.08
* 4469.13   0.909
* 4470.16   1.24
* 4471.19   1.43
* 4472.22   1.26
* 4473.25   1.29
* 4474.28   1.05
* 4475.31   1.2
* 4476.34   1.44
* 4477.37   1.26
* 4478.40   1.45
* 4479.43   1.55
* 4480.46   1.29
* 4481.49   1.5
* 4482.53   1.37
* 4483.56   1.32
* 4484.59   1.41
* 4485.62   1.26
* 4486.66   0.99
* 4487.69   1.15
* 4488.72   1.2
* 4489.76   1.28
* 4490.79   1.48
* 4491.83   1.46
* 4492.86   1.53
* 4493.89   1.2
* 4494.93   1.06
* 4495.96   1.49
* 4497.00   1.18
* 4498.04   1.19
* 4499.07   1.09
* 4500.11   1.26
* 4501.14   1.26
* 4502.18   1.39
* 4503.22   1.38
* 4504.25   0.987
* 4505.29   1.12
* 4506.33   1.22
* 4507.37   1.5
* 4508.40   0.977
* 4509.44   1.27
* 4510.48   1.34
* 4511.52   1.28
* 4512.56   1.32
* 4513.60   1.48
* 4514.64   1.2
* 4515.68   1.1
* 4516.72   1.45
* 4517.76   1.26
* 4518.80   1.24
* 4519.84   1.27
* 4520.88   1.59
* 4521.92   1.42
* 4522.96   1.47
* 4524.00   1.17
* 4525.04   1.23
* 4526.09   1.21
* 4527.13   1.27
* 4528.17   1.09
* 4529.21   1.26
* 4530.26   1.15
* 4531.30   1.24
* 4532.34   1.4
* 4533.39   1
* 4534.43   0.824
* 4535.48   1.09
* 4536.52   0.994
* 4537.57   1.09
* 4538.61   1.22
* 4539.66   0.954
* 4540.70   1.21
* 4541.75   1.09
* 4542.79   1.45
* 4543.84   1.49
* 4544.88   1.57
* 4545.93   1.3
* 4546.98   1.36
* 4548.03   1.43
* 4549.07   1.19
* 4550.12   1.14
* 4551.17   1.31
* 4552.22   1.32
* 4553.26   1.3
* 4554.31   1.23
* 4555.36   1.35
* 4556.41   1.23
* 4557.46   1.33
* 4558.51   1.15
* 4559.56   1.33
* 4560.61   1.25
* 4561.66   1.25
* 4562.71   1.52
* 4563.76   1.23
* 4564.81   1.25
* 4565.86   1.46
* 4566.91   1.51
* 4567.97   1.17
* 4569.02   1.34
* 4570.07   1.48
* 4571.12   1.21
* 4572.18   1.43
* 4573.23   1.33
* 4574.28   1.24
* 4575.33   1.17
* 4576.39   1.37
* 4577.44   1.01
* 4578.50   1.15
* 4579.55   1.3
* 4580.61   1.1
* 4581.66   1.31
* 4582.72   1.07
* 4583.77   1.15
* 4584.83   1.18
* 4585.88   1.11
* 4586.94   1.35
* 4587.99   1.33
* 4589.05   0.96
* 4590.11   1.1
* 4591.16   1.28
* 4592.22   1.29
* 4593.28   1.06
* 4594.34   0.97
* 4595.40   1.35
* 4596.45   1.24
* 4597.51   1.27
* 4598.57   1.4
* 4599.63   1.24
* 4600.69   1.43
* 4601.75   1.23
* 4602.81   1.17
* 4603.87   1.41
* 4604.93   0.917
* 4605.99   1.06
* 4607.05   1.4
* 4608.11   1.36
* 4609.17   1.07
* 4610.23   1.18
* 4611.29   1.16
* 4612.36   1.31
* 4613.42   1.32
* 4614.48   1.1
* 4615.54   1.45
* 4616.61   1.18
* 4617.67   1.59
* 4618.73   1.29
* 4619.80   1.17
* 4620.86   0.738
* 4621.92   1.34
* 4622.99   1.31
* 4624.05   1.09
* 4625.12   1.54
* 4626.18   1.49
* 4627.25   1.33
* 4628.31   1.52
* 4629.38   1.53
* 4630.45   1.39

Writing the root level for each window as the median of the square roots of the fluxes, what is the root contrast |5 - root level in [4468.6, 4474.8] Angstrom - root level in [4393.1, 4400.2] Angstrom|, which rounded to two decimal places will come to 2.83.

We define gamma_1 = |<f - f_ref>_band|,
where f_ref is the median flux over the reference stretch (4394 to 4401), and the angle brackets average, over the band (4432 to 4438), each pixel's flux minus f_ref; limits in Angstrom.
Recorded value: 0.15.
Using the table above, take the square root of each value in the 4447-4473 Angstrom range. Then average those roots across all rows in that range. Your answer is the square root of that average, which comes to 1.04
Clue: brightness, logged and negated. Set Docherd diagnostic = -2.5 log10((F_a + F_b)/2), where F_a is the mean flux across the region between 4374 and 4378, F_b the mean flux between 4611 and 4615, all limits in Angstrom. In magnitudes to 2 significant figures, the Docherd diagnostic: -0.19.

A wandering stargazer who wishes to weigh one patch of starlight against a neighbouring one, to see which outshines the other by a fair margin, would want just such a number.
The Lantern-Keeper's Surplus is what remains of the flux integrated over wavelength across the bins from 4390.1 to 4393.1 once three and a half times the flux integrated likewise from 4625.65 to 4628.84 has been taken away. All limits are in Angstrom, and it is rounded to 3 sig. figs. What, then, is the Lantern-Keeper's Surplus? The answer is -13.1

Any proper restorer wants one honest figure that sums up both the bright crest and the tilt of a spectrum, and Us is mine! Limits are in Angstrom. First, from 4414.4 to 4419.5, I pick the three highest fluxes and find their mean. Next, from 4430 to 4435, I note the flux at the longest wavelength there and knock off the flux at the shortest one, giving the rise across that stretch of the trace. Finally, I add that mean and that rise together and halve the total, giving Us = 0.80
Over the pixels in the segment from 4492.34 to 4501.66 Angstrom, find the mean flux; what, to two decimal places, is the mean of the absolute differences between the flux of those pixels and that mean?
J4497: 0.12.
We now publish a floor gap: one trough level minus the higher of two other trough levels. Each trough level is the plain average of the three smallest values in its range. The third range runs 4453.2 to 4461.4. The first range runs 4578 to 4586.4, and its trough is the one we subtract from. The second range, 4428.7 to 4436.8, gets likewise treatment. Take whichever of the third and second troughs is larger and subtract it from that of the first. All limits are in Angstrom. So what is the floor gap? 0.10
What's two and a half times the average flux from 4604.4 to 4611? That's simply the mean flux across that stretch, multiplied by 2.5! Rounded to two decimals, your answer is 2.91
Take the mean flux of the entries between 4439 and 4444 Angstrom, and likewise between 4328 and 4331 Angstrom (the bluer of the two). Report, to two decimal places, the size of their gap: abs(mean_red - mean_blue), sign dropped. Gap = 0.01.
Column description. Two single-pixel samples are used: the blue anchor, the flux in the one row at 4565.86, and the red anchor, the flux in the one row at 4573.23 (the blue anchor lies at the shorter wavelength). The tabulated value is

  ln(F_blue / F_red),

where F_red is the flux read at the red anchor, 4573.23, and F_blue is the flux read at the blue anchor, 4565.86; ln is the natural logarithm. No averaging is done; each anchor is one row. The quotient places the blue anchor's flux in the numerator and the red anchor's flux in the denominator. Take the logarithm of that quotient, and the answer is 0.09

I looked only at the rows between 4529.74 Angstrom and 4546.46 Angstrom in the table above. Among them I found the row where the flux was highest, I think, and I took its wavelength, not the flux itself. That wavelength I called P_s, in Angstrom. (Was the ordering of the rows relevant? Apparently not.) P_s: 4544.88 Angstrom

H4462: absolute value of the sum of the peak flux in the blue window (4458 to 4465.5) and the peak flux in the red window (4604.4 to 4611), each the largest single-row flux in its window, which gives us 2.9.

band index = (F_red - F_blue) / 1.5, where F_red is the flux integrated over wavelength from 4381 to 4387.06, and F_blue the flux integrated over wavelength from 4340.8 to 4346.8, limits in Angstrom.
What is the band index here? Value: -1.3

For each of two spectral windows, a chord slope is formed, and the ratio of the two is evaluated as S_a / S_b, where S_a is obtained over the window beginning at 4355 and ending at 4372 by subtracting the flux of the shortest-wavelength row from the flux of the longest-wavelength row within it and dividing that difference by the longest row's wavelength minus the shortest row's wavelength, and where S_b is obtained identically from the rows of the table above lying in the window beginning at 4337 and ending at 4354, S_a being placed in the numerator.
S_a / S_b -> 1.7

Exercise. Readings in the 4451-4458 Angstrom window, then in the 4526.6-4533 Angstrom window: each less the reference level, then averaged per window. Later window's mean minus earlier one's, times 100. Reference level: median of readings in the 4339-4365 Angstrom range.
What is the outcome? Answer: 17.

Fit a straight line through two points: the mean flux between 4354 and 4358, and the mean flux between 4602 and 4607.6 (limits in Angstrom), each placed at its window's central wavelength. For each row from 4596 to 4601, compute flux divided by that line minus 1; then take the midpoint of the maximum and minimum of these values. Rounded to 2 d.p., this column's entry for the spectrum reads 0.11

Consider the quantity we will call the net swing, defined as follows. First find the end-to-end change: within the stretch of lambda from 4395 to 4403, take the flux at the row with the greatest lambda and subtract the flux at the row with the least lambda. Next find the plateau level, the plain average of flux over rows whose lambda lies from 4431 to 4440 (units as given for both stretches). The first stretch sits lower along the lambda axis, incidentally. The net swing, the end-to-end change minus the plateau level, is -0.99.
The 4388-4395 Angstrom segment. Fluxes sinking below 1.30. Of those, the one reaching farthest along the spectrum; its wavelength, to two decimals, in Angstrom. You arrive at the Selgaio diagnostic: 4394.64 Angstrom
